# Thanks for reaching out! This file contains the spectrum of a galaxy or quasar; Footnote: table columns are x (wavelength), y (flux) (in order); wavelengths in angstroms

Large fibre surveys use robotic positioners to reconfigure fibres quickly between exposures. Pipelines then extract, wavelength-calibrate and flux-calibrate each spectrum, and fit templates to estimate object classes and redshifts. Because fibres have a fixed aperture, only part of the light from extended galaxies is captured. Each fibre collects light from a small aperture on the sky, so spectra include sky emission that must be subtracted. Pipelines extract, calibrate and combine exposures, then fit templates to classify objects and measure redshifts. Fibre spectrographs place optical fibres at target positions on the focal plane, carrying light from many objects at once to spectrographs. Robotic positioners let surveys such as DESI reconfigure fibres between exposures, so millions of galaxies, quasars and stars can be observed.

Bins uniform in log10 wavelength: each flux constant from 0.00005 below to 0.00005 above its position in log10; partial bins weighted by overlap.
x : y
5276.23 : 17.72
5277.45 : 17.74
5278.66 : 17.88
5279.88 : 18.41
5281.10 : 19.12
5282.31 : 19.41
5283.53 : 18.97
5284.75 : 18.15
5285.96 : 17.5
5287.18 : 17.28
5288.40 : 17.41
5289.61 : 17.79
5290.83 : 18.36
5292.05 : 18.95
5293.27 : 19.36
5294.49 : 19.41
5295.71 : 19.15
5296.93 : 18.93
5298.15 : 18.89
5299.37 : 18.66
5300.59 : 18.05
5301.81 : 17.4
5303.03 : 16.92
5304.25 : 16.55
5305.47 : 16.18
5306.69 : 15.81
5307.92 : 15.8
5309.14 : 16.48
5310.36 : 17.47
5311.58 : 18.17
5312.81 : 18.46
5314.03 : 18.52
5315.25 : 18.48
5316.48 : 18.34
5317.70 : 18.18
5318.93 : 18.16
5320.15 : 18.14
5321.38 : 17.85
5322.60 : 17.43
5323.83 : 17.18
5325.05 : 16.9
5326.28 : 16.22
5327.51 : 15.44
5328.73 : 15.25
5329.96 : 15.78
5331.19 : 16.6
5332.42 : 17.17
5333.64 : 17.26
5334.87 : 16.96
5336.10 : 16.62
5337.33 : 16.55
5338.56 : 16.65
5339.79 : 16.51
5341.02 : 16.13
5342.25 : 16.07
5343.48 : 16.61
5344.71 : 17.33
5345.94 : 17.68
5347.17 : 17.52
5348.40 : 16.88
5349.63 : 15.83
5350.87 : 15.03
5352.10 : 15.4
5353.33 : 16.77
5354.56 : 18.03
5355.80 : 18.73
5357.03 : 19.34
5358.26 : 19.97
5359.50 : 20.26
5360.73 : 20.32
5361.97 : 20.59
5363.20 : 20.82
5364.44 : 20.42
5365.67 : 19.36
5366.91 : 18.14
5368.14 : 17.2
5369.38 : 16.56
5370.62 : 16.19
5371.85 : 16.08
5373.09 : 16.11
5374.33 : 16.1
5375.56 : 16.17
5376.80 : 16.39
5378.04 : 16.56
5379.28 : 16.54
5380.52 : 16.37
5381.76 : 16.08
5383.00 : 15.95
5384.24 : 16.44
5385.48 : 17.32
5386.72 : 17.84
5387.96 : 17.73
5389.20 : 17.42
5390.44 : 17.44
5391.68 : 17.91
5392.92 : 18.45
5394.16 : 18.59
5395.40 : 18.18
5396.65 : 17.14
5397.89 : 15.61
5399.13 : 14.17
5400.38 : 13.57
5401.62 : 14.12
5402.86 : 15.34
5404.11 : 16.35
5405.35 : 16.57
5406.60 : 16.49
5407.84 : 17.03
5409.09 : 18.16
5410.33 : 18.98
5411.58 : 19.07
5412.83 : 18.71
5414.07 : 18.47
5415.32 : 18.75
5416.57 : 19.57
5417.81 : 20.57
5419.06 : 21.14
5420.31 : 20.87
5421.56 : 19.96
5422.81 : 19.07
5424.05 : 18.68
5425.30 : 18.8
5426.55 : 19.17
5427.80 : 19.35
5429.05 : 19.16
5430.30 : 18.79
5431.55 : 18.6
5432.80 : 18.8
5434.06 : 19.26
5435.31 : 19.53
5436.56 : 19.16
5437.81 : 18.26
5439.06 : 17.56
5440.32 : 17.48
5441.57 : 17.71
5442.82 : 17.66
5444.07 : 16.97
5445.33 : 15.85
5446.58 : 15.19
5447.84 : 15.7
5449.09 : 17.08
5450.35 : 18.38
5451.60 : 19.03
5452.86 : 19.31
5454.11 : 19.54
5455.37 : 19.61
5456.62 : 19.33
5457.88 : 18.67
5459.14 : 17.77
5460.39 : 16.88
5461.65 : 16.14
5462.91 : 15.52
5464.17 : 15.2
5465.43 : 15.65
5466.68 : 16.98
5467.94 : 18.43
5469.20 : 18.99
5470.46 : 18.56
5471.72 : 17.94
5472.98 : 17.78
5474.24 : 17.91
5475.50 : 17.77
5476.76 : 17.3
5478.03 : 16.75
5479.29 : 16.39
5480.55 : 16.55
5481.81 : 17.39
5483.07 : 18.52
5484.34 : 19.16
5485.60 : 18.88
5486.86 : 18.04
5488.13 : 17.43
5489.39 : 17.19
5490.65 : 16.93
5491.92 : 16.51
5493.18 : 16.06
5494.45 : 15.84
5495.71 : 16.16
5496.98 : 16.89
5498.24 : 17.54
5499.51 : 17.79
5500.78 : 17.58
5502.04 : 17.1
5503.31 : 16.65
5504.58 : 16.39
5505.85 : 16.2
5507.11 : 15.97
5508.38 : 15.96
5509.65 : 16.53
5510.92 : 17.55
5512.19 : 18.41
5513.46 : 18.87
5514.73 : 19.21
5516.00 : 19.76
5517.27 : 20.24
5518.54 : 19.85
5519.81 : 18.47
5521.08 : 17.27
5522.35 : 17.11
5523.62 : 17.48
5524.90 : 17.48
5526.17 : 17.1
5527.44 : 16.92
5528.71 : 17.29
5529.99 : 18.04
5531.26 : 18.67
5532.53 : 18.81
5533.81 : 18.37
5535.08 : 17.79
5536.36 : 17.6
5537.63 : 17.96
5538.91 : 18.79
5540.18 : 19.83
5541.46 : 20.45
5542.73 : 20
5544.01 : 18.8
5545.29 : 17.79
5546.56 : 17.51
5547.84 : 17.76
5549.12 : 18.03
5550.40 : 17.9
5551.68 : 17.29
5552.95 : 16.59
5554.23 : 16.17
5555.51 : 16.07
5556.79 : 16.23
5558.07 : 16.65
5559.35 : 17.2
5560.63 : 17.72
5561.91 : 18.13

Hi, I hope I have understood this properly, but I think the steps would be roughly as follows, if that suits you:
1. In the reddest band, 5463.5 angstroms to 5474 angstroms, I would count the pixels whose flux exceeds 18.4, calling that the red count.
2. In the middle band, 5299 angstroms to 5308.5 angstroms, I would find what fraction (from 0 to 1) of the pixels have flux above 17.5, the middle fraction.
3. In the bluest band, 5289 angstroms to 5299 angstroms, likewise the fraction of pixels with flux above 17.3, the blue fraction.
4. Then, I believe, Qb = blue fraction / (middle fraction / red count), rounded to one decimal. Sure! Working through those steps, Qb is 12.0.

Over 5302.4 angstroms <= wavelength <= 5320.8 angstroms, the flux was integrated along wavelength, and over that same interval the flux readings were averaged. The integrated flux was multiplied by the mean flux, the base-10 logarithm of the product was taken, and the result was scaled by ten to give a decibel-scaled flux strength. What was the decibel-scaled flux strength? 37.5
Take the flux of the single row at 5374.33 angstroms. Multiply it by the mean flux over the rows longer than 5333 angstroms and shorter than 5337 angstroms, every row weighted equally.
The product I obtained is 273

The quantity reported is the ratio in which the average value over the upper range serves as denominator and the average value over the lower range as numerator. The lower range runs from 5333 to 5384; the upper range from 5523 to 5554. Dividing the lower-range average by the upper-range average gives 0.96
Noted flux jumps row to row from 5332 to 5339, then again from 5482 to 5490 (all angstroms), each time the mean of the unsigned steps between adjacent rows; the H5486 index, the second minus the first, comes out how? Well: 0.3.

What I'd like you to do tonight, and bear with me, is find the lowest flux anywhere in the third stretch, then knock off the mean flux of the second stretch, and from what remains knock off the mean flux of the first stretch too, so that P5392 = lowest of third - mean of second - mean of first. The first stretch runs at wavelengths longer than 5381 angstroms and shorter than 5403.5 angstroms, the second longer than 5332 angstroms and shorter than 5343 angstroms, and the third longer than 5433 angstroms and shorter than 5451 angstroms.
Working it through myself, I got -18.1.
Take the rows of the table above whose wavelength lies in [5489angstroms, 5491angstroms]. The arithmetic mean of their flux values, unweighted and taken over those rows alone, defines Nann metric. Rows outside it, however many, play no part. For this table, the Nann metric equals 17.1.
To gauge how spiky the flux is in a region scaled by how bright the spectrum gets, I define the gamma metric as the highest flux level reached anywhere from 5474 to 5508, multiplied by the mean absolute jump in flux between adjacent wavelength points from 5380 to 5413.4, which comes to 11.0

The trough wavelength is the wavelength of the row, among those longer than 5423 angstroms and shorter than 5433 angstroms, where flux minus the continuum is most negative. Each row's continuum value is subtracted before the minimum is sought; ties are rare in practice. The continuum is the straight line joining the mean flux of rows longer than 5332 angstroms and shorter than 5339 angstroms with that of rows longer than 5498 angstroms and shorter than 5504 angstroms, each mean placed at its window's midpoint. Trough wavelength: 5431.55 angstroms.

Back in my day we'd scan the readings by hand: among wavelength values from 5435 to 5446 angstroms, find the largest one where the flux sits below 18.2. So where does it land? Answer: 5445.33 angstroms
